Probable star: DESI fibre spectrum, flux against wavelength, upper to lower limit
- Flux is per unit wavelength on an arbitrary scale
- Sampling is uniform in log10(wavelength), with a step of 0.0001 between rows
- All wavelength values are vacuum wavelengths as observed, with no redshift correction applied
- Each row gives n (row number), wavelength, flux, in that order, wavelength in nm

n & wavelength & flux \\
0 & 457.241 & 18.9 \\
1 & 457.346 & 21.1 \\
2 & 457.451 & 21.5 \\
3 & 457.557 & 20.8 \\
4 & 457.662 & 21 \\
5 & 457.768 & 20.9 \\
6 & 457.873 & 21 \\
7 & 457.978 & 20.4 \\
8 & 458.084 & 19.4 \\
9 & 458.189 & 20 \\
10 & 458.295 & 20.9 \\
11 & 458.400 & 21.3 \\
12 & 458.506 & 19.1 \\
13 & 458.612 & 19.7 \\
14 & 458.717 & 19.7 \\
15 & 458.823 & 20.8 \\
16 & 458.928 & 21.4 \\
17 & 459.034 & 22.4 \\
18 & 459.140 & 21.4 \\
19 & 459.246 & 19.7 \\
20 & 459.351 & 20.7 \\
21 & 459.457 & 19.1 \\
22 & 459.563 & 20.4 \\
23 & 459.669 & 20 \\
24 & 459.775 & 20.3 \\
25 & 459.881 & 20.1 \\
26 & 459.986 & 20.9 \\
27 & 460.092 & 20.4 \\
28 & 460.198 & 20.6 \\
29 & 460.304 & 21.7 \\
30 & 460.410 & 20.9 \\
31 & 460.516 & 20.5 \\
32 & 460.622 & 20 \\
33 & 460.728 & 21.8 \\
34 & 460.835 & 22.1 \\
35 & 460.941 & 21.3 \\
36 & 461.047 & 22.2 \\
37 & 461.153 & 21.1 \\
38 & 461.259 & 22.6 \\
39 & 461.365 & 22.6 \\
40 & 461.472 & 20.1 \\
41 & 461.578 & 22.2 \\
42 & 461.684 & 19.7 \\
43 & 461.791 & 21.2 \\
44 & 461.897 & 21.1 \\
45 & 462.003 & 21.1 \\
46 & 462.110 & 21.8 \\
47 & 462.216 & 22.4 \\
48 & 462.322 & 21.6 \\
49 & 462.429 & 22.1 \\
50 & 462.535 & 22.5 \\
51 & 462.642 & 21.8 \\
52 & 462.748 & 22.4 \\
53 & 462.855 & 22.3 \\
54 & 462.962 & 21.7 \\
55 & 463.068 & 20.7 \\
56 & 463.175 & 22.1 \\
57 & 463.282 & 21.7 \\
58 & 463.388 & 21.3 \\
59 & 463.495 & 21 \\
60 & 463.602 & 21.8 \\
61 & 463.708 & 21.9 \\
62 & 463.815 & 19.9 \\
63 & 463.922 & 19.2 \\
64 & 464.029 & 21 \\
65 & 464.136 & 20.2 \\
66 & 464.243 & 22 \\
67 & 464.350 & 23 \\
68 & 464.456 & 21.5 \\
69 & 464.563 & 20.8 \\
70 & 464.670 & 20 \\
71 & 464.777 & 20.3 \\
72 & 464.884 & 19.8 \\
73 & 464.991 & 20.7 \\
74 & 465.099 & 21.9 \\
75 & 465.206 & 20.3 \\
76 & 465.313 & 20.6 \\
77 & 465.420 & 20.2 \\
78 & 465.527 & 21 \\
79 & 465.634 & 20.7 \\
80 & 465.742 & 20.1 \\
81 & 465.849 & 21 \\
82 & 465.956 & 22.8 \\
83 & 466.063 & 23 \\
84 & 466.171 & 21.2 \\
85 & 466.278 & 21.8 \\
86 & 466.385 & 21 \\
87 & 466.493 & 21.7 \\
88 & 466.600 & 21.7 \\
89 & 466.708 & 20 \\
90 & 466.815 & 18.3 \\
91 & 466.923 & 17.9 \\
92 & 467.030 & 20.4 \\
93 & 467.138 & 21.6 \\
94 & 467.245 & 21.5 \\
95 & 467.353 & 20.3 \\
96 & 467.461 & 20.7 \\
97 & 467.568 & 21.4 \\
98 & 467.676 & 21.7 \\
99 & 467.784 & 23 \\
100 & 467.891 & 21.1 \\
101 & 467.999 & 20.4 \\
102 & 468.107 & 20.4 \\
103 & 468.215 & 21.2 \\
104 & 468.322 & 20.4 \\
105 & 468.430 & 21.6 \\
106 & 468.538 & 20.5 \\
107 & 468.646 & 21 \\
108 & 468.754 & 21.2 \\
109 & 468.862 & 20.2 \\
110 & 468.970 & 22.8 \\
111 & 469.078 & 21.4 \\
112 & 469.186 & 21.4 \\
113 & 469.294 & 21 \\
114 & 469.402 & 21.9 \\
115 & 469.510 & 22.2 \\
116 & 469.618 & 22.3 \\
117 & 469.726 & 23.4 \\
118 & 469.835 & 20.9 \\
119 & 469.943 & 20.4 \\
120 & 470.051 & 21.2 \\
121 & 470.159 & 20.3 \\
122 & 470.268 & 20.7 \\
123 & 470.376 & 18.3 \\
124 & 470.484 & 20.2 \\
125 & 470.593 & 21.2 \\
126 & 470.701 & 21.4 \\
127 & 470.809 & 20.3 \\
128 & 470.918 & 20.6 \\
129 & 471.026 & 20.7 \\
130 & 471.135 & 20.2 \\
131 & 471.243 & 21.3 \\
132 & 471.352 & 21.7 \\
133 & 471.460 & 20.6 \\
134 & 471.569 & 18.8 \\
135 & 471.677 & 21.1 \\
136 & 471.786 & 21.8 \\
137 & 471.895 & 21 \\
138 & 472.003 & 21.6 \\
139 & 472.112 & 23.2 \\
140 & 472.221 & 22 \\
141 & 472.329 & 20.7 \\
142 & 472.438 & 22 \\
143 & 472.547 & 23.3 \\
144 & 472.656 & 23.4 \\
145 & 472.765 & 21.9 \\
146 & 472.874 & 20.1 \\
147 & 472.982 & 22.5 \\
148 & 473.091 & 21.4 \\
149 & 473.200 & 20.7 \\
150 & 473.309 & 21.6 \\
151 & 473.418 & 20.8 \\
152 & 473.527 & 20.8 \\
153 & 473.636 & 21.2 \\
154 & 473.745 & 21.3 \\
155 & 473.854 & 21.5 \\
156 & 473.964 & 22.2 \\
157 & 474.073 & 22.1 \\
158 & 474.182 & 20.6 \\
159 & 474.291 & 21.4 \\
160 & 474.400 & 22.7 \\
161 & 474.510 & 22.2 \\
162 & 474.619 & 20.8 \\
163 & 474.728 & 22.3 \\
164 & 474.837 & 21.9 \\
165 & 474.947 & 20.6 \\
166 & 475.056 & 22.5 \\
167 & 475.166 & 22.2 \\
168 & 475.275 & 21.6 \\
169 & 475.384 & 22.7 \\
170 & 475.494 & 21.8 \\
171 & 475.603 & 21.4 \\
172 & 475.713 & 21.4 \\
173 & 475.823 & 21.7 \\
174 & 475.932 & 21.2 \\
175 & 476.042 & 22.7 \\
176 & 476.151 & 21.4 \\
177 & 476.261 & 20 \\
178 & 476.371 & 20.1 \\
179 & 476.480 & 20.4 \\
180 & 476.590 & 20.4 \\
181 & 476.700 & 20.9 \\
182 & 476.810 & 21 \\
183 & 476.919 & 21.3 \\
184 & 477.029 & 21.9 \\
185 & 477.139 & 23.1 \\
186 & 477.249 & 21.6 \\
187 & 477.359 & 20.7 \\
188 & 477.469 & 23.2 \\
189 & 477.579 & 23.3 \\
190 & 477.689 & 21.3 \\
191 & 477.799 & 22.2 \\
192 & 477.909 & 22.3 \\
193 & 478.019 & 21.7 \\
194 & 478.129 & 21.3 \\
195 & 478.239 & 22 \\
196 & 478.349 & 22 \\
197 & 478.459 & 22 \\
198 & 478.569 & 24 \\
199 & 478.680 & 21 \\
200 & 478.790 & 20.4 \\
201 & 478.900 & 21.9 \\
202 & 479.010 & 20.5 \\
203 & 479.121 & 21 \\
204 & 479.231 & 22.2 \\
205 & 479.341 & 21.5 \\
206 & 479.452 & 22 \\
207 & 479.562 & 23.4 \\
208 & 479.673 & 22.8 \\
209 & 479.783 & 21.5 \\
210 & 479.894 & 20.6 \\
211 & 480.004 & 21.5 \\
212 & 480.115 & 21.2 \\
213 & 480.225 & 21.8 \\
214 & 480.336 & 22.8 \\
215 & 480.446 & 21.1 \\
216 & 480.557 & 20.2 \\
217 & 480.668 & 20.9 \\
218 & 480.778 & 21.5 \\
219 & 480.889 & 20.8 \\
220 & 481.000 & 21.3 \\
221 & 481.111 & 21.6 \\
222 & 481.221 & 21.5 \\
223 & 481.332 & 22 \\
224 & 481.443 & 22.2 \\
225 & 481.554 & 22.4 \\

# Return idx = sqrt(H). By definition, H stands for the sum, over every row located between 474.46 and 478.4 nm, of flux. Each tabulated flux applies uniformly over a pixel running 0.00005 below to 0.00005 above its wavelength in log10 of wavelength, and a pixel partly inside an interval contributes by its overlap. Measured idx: 27.9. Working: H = 779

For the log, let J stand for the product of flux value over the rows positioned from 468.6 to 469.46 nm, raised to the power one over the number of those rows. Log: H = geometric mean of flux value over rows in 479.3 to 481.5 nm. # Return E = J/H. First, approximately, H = 21.6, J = 21.4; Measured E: 0.99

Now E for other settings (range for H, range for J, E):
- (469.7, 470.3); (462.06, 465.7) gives 1.00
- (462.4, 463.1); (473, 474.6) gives 0.98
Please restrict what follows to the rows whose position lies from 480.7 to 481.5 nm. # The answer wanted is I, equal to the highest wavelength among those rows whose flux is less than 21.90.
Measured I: 481.221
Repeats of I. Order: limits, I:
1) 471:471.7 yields 471.677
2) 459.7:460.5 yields 460.410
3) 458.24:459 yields 458.928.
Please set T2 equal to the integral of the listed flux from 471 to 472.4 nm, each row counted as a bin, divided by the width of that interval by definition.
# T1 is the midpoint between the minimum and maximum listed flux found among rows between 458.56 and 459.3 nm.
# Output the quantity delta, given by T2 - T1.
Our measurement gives 0.1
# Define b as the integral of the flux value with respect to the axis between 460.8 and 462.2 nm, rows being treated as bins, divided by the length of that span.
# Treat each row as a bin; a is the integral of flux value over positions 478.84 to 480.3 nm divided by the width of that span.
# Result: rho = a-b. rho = 0.2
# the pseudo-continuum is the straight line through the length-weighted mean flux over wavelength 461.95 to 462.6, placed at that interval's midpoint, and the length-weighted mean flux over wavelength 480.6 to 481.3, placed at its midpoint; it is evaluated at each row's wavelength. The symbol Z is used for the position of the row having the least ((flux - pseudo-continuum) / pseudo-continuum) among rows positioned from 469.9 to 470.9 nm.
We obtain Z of 470.376 nm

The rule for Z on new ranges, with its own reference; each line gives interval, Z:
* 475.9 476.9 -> 476.261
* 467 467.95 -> 467.353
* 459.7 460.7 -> 460.622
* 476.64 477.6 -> 477.359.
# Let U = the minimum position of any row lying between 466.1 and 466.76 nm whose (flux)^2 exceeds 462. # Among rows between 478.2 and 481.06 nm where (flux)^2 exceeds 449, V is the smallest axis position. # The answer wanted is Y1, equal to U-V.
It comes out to -11.96 nm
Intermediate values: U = 466.278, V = 478.239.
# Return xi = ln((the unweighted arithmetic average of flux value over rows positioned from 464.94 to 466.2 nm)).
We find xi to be 3.05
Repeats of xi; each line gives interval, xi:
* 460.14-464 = 3.06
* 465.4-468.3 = 3.04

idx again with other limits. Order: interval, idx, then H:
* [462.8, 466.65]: 27.6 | 762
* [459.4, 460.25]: 12.7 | 162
